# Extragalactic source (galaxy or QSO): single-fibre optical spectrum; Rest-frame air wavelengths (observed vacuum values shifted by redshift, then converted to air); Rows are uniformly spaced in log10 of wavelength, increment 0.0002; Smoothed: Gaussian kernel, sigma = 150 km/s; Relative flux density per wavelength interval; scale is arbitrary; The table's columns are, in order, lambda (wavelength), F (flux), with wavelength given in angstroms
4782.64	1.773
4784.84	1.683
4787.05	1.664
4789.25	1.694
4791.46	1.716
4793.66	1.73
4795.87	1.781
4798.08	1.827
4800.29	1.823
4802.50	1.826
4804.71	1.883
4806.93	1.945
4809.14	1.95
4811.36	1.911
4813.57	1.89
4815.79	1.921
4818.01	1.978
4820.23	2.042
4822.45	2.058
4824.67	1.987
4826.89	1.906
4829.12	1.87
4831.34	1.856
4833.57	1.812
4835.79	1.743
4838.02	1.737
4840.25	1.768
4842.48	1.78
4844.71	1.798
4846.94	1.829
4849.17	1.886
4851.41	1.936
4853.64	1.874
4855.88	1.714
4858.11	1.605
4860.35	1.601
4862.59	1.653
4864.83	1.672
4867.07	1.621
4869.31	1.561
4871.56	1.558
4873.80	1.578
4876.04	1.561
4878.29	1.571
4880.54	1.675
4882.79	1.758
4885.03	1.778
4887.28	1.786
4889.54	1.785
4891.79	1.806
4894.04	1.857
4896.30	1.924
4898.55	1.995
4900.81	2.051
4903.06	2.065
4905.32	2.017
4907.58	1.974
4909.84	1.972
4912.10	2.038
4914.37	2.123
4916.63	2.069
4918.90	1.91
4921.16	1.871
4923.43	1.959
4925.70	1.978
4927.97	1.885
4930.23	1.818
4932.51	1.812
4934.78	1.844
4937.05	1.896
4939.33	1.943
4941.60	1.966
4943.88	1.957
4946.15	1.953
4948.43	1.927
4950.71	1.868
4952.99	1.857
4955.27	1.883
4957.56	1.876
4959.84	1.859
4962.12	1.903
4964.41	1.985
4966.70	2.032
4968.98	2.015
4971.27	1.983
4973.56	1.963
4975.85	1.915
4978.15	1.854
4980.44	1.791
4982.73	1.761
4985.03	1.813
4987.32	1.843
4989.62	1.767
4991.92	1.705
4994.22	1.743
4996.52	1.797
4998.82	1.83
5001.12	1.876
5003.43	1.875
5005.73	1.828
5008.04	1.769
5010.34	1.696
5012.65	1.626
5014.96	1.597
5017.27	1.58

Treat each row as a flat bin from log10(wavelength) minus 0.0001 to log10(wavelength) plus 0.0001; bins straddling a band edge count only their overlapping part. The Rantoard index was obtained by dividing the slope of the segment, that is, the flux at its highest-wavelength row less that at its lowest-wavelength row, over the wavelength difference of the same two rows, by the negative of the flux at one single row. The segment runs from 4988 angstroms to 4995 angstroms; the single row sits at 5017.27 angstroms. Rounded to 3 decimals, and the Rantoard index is 0.003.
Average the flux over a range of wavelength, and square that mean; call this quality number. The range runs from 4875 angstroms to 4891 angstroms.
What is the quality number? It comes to 2.90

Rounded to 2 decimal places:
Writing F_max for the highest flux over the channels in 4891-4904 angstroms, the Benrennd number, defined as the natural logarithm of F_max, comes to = 0.73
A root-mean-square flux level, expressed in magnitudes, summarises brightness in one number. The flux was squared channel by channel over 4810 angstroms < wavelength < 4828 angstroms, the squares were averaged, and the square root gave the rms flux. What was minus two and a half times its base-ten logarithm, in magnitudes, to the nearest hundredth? -0.73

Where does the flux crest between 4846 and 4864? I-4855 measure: 4851.41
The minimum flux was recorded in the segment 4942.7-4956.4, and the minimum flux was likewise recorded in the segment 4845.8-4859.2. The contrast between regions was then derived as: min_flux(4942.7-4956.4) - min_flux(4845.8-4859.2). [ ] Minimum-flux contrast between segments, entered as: 0.25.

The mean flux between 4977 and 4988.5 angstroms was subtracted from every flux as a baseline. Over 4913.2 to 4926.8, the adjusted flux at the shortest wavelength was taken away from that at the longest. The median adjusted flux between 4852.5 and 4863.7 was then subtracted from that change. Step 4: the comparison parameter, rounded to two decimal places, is 0.01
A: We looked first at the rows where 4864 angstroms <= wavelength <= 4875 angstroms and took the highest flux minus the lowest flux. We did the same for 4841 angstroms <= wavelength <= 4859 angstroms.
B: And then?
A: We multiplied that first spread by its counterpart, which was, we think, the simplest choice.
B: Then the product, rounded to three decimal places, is 0.038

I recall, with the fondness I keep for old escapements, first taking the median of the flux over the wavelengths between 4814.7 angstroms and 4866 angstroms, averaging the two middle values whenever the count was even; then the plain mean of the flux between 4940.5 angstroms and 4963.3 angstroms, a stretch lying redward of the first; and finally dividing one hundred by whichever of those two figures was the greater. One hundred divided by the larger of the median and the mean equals 52.5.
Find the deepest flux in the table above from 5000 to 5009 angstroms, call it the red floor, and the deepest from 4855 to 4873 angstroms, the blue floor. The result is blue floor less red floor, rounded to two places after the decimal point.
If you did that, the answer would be -0.21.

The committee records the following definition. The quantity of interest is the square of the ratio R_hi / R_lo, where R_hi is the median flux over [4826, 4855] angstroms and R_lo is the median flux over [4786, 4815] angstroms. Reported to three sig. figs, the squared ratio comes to 1.00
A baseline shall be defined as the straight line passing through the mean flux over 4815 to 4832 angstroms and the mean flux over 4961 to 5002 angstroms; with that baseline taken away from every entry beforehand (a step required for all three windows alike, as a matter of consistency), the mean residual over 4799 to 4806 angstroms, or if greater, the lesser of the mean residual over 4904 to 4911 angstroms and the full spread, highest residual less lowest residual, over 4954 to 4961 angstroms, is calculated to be 0.021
